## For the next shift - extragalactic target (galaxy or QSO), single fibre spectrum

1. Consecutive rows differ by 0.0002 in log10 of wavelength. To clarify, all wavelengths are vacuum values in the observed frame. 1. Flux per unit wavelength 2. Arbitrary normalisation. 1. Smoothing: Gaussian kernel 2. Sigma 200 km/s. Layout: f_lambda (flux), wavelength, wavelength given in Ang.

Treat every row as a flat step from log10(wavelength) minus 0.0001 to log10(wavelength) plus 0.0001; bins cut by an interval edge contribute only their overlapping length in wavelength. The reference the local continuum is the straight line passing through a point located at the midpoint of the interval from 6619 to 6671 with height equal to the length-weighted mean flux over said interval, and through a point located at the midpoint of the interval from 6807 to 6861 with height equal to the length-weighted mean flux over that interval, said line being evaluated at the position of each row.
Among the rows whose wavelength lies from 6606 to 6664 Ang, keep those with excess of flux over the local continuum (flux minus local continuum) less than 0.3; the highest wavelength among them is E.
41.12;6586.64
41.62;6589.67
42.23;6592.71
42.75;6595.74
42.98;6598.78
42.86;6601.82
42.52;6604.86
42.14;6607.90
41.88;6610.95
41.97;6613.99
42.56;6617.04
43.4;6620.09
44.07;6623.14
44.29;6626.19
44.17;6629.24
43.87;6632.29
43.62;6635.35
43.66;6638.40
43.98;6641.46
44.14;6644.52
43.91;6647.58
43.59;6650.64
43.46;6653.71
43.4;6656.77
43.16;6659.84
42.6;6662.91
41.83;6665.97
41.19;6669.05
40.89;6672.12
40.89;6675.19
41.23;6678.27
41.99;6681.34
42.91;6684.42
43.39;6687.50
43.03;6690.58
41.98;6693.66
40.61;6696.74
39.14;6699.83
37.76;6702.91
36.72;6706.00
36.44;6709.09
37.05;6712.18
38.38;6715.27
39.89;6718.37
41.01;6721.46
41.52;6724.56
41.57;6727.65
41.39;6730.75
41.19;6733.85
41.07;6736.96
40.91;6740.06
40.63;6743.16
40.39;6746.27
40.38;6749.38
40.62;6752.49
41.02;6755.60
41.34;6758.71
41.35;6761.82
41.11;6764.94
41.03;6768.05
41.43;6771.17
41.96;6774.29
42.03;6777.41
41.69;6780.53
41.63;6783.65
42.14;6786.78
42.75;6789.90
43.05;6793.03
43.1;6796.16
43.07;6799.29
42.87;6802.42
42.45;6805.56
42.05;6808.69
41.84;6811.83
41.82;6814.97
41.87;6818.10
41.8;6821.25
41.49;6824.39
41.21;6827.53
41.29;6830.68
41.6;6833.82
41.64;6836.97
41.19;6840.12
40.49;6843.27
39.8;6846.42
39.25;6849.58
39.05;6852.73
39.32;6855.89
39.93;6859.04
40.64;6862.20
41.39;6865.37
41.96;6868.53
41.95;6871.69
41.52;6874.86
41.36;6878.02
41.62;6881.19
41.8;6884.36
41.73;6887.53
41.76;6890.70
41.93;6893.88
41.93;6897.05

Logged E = 6662.91 Ang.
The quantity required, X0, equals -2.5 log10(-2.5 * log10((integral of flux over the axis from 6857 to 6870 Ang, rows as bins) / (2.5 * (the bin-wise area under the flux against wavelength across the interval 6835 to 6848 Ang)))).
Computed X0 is 0.01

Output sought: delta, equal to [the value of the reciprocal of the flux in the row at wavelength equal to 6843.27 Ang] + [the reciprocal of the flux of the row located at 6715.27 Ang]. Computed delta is 0.051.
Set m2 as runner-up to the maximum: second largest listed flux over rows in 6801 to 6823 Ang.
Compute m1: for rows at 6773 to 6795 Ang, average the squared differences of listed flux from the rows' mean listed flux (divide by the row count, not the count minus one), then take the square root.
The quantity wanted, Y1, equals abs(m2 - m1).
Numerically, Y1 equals 42.0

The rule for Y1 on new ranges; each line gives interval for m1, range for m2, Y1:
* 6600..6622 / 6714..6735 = 41.0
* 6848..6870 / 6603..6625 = 42.3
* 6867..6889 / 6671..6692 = 42.8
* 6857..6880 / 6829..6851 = 40.9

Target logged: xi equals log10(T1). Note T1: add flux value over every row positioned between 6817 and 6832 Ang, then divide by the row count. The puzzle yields 1.62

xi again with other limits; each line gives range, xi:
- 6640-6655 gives 1.64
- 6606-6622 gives 1.63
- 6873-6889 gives 1.62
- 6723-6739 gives 1.62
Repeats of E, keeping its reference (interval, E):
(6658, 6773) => 6771.17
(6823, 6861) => 6859.04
